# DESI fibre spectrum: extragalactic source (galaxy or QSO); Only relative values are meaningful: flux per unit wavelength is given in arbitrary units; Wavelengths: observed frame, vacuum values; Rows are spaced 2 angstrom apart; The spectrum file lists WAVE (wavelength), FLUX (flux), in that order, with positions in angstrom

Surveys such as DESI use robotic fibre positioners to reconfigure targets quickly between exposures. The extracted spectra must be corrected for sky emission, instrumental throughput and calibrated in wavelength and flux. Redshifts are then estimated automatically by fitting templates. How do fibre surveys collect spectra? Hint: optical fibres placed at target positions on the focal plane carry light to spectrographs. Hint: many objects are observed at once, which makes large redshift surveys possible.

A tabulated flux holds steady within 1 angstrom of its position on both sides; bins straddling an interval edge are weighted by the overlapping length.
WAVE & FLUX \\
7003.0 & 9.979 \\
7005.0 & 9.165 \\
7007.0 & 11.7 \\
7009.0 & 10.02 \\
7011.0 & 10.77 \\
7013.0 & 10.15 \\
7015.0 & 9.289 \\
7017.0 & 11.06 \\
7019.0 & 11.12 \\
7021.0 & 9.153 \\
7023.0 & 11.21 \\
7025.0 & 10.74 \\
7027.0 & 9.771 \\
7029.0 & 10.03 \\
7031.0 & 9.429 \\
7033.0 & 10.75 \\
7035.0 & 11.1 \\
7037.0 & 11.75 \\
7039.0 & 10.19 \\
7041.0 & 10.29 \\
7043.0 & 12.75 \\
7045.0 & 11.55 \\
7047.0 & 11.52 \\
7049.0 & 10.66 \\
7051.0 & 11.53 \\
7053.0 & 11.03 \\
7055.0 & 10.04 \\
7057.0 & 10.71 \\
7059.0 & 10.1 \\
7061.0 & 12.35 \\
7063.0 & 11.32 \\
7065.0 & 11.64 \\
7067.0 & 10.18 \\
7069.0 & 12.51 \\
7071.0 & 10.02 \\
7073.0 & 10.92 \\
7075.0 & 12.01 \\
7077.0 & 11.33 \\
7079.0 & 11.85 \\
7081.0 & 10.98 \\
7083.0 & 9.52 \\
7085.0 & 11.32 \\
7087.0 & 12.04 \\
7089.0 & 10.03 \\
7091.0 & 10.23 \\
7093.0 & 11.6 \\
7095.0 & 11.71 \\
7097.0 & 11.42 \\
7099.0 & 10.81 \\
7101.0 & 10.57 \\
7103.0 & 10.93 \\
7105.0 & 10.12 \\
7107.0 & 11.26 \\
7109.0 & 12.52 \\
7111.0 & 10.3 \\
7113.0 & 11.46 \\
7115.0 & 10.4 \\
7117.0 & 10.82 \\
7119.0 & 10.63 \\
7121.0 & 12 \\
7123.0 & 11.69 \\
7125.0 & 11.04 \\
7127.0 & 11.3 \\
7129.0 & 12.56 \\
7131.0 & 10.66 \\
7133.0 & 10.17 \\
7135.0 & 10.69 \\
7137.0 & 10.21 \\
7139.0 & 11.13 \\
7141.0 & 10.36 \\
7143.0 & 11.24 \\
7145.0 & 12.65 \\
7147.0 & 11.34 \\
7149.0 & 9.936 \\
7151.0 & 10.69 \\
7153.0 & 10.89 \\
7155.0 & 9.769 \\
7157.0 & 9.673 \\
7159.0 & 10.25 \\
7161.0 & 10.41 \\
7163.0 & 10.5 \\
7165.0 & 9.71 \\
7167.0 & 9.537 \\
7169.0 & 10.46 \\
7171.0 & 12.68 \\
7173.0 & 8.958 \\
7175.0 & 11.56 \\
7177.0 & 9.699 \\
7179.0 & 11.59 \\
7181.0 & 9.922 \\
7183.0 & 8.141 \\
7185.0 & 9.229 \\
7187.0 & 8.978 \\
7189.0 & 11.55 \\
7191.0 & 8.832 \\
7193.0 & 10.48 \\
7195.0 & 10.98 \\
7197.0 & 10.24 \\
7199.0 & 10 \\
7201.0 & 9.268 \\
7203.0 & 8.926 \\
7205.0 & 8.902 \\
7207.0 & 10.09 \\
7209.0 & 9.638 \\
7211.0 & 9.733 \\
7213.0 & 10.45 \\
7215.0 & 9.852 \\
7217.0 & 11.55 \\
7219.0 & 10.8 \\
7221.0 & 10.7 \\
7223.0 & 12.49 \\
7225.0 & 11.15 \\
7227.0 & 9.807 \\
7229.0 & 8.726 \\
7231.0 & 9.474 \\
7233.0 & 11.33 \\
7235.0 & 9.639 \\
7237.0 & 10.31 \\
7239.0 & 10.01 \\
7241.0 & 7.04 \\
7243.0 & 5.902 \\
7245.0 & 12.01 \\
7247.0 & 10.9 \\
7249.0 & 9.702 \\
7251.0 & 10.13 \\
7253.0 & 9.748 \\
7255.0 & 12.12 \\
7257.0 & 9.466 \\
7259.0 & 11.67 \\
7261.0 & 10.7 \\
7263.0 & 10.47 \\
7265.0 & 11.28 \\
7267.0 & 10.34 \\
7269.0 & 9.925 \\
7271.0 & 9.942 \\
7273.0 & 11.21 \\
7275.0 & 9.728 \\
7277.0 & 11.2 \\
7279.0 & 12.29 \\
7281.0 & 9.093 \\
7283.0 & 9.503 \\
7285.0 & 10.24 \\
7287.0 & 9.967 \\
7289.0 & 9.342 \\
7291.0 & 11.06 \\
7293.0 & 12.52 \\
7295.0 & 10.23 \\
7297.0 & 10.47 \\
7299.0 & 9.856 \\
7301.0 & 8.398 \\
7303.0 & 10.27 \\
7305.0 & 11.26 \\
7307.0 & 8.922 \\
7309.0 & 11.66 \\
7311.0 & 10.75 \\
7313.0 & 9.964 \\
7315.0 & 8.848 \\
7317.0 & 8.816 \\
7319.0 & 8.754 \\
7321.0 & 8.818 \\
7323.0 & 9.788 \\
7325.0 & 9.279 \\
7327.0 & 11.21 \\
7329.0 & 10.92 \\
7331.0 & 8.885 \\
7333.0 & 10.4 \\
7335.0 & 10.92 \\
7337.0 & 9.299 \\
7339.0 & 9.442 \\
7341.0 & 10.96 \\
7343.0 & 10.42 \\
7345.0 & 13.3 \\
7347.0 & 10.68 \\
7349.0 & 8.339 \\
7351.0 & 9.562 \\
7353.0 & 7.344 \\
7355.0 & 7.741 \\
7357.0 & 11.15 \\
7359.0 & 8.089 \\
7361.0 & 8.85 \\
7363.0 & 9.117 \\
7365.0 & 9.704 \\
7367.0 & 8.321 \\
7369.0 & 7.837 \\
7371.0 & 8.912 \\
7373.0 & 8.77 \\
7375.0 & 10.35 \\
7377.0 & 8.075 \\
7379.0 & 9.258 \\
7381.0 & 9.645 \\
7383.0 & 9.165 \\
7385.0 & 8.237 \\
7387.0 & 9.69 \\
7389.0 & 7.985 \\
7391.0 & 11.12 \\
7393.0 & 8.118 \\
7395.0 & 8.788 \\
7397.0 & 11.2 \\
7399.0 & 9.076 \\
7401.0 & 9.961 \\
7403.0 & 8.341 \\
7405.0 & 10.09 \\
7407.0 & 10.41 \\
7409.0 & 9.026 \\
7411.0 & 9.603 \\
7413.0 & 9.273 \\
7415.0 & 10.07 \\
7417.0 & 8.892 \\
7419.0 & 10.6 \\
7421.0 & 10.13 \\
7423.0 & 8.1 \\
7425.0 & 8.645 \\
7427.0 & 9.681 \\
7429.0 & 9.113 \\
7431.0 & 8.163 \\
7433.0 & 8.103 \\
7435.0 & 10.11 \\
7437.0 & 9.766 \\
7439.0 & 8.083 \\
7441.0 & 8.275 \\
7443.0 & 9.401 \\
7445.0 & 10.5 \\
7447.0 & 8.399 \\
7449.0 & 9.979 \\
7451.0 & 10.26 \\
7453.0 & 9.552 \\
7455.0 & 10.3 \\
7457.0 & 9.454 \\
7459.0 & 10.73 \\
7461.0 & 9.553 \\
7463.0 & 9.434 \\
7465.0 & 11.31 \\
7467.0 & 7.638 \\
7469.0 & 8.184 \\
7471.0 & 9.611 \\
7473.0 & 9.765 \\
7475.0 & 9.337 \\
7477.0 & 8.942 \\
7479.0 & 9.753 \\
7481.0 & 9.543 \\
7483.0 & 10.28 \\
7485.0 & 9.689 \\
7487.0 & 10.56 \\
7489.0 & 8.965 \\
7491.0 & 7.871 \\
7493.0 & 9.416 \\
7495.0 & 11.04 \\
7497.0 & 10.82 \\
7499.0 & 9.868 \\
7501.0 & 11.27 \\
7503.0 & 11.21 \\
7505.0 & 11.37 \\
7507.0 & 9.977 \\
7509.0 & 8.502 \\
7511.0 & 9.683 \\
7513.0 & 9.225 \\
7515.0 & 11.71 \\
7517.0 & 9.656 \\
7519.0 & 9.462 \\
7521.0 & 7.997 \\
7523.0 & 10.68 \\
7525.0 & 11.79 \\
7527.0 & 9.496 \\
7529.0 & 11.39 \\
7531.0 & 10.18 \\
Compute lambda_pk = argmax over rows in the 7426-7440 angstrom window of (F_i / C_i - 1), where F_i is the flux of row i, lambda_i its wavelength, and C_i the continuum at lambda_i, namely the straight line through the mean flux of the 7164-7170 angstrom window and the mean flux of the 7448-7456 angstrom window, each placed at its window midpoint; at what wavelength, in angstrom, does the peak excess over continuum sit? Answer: 7435.0 angstrom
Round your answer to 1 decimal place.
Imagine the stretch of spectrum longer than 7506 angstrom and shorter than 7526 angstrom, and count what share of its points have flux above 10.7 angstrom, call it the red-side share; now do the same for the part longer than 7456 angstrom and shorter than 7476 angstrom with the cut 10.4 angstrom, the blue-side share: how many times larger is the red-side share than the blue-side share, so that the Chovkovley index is 1.0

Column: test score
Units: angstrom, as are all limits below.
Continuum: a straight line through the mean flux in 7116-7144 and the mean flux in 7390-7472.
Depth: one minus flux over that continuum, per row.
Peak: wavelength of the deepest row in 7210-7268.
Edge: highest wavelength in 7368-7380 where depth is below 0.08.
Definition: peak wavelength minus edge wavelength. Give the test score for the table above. -136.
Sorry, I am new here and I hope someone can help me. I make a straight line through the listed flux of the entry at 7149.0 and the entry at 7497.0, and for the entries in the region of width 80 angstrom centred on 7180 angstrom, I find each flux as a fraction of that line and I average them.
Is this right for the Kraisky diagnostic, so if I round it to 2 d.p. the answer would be 1.02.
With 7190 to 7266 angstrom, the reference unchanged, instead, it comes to 1.00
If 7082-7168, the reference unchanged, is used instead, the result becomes 1.10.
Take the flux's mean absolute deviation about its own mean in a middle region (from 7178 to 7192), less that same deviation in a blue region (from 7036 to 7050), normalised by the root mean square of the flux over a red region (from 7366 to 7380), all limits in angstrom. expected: 0.04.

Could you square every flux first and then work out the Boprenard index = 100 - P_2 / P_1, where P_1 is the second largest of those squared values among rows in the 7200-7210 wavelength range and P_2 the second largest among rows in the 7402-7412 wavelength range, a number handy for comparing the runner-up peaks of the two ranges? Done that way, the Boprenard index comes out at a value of 98.9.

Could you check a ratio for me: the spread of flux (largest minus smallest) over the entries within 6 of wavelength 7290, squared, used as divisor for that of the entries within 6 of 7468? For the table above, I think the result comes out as 0.36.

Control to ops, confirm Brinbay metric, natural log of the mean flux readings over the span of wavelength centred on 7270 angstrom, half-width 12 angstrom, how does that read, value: 2.37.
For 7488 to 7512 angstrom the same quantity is 2.30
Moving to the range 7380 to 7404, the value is 2.23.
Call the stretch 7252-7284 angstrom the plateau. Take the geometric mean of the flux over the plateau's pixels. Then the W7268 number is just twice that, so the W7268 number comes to 21.0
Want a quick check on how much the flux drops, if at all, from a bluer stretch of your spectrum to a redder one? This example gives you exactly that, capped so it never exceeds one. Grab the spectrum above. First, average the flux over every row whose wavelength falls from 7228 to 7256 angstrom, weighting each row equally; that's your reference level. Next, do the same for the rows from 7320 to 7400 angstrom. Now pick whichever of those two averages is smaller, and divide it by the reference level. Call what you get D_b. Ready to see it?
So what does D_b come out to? 0.967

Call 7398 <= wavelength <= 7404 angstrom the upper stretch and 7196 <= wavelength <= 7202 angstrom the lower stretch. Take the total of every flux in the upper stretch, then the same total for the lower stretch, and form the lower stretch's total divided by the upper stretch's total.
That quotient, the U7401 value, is 1.08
